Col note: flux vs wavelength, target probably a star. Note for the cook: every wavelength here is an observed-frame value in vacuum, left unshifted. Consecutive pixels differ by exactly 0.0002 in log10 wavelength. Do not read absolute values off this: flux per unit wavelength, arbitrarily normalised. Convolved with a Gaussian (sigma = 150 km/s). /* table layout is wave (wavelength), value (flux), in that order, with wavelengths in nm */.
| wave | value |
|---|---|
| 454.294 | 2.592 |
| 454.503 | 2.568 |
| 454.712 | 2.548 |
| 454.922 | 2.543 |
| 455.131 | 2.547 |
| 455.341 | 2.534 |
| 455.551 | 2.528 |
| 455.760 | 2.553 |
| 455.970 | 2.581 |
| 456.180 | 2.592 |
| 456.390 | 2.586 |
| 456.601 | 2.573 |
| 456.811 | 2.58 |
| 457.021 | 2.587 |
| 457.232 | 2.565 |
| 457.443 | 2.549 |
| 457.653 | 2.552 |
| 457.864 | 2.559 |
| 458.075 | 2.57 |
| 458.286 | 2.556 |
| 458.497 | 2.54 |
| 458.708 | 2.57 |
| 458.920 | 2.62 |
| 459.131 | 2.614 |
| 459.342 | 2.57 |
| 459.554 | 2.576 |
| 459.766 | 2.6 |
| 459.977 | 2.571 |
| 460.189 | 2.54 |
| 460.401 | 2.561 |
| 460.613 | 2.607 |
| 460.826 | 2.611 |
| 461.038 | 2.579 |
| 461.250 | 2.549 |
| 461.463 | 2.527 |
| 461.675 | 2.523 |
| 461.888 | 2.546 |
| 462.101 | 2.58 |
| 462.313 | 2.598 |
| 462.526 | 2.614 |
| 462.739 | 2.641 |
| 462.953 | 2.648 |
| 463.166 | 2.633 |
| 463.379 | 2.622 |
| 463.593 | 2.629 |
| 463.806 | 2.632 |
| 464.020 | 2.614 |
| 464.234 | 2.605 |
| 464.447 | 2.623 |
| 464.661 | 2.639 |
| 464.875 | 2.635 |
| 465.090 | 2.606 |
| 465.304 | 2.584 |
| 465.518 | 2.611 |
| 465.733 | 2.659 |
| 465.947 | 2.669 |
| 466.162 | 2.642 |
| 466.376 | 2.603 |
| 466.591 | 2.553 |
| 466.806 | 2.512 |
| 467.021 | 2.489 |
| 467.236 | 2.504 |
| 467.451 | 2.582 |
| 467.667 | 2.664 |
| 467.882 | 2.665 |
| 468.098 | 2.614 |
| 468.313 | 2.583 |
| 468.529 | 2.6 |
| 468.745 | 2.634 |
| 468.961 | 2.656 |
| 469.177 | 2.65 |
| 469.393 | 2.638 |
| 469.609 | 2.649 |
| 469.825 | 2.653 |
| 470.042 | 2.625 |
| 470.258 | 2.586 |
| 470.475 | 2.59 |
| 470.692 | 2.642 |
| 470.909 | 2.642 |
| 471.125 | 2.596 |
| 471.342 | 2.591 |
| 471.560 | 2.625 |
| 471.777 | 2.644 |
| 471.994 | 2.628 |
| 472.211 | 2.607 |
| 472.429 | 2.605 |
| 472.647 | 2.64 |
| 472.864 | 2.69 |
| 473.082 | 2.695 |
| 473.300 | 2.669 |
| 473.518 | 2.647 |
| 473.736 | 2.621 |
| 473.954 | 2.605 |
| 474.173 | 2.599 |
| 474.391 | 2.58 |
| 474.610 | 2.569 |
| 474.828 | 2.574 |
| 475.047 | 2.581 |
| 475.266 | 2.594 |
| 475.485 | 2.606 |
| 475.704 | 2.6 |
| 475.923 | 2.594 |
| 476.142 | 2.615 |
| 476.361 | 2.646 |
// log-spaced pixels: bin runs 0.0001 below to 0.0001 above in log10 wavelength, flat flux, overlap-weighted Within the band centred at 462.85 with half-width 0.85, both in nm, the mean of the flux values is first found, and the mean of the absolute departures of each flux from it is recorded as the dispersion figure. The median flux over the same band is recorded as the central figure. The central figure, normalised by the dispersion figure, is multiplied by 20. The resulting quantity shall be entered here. 3006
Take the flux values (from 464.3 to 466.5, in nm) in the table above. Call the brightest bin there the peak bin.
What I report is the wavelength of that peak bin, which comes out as 465.947 nm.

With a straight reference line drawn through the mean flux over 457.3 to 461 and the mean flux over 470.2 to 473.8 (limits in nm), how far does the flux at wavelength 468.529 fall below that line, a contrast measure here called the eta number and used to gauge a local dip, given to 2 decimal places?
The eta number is 0.02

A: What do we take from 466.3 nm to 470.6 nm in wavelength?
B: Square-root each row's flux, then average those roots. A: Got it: 1.61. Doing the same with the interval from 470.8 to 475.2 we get 1.62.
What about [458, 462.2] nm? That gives 1.60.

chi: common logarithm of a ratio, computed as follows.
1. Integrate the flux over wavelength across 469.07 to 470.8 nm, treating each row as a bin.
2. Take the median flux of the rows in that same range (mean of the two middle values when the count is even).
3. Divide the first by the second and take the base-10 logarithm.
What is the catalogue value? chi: 0.24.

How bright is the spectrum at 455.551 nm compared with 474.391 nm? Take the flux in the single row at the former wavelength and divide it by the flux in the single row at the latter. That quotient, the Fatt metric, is 0.98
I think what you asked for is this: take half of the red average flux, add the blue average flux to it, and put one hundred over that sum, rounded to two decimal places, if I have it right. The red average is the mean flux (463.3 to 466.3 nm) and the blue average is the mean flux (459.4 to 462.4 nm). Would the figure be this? 25.76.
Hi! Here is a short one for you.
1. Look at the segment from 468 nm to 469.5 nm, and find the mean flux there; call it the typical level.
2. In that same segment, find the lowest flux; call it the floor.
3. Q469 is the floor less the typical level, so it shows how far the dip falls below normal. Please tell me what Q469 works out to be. -0.042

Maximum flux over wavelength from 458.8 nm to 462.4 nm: 2.62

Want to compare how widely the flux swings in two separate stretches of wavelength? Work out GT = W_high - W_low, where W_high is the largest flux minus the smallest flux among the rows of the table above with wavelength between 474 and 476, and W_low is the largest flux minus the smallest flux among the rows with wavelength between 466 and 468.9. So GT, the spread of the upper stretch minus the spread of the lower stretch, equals -0.14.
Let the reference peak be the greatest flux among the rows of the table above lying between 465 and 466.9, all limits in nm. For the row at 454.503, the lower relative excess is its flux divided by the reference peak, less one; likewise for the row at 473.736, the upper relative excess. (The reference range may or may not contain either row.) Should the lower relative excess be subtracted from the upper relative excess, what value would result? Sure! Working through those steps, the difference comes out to 0.020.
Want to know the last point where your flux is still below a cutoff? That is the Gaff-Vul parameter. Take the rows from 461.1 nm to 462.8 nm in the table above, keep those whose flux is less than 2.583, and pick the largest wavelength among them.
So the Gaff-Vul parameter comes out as 462.101 nm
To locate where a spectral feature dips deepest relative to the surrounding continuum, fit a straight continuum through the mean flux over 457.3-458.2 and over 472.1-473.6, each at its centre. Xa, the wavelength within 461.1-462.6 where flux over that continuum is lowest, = 461.675 nm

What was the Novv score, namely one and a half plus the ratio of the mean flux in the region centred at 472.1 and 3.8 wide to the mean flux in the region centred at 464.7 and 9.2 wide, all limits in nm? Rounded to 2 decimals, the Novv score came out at 2.51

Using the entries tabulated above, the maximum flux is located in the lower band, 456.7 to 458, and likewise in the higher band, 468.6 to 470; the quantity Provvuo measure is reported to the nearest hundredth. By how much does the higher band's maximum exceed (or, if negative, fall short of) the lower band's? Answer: 0.07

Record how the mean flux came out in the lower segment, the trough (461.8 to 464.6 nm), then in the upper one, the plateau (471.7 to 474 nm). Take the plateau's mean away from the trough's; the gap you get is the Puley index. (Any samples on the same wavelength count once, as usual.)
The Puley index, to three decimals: -0.027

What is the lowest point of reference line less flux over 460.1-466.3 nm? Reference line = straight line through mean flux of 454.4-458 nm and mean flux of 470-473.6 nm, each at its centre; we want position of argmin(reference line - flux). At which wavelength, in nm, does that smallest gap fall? 465.947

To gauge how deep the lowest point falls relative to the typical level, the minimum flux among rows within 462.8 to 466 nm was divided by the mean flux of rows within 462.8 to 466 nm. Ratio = 0.984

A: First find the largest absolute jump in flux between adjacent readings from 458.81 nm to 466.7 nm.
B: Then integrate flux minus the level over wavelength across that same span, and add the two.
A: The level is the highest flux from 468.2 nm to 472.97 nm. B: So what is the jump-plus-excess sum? -0.65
